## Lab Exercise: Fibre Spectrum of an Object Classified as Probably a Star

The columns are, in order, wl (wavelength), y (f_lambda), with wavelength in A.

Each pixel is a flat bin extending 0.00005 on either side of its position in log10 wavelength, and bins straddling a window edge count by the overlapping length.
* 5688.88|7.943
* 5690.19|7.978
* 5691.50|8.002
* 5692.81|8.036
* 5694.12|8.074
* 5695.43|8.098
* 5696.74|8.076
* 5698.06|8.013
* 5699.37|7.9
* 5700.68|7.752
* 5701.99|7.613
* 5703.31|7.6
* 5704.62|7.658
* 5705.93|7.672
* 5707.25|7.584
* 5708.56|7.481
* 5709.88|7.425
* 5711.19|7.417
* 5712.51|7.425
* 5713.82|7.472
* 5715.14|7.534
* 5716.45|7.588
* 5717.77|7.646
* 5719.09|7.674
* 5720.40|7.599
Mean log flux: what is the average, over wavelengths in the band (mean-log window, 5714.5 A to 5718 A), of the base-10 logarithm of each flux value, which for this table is 0.880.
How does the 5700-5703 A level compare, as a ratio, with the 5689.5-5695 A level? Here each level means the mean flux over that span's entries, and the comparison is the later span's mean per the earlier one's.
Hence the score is 0.96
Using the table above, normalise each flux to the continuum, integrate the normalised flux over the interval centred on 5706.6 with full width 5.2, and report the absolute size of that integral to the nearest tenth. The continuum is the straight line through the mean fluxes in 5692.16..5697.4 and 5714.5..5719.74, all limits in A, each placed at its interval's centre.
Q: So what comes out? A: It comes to 5.1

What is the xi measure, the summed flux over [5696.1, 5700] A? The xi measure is 24.0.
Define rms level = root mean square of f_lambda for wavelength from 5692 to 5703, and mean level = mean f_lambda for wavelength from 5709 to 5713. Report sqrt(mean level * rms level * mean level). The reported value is 20.9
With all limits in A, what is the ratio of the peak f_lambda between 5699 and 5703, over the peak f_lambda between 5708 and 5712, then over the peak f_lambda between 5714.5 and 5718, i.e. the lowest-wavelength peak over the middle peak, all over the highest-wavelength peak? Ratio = 0.138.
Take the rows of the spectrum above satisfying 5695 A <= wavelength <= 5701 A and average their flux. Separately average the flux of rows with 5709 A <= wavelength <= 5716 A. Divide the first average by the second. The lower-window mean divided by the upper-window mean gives 1.07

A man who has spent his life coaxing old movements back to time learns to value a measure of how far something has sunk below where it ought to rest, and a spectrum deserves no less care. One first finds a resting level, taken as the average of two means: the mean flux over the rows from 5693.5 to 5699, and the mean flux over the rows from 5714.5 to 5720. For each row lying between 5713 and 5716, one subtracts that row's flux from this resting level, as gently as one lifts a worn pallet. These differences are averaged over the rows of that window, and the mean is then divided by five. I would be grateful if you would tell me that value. 0.07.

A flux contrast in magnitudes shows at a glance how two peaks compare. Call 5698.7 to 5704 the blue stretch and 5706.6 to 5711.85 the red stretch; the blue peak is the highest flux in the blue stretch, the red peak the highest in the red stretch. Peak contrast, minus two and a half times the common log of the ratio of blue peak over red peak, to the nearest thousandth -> -0.044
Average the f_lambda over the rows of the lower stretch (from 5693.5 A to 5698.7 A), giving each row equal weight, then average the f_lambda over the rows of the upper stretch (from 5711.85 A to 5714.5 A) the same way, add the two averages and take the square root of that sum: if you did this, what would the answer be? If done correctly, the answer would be 3.94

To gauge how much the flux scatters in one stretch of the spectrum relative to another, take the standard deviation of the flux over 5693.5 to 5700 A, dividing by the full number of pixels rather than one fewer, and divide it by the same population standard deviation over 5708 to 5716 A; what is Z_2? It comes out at 1.7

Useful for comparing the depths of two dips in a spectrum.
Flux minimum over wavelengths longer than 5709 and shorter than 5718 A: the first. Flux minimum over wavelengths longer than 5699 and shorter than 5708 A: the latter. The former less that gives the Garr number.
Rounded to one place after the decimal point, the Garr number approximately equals -0.2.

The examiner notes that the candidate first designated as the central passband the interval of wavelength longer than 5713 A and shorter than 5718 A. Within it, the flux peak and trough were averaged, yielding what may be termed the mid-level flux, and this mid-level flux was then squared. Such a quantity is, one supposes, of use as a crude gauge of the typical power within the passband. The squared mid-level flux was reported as 57.1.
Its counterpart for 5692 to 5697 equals 65.1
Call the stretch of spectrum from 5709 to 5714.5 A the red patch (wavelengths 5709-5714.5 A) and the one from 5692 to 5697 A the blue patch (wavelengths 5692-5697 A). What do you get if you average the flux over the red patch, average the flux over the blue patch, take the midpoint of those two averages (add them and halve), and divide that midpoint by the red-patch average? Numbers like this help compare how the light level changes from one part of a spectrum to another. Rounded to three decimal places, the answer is 1.043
